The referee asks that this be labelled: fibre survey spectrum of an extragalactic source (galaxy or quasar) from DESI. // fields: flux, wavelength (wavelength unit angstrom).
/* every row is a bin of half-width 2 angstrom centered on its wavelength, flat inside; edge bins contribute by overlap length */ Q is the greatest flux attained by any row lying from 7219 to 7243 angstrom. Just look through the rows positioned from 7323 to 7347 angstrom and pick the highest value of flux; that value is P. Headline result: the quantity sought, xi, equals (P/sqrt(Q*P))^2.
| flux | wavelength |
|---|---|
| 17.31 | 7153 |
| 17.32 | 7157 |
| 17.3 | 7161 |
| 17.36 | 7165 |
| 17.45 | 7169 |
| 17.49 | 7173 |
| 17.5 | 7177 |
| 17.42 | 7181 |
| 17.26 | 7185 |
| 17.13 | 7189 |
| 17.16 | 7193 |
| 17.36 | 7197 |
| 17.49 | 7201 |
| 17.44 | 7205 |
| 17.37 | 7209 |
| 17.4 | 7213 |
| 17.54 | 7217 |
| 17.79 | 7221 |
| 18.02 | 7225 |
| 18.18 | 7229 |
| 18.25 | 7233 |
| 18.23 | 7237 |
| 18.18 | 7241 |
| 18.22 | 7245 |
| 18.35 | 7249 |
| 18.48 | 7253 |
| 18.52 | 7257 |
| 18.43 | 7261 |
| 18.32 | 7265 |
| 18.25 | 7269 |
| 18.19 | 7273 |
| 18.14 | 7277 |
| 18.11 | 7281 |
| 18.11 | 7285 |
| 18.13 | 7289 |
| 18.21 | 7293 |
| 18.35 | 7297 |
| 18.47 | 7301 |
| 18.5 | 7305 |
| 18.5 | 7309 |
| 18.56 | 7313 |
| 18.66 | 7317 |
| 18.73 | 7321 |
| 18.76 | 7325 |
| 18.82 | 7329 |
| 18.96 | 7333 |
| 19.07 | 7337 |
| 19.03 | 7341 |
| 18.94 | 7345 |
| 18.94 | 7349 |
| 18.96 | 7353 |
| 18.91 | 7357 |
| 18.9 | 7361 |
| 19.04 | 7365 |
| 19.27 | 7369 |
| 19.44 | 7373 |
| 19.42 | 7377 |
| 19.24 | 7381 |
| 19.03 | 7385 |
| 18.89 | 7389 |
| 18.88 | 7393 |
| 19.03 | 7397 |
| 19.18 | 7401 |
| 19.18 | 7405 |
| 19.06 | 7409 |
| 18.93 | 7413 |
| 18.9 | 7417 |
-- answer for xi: 1.04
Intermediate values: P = 19.07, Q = 18.25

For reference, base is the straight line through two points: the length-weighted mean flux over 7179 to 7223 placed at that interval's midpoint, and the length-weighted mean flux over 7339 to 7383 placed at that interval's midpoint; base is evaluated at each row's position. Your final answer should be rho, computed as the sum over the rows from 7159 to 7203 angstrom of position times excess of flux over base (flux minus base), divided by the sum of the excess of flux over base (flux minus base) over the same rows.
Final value 7169.3 angstrom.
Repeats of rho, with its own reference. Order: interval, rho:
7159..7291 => 7218.3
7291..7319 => 7296.1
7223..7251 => 7236.7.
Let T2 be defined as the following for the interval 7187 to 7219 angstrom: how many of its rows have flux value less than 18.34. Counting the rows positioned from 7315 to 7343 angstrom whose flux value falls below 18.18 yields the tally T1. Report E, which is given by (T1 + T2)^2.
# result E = 64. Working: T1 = 0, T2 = 8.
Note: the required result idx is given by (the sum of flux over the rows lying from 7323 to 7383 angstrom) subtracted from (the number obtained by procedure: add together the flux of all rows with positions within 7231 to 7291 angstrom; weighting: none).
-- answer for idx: -12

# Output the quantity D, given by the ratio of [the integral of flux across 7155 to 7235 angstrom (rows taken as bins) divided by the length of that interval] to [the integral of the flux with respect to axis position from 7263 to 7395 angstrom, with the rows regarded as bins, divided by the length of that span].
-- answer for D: 0.94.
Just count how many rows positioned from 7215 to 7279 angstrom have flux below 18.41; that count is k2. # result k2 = 13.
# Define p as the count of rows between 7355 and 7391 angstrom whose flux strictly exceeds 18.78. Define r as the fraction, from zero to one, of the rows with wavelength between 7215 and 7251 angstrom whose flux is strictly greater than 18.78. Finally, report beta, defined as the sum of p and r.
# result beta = 9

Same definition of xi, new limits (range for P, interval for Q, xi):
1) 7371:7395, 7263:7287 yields 1.06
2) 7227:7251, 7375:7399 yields 0.94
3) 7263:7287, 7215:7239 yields 1.00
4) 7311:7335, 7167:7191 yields 1.08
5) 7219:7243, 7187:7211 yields 1.04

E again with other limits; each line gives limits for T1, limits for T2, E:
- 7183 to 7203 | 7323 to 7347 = 25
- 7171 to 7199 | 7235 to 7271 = 144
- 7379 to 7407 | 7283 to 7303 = 9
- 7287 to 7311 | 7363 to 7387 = 1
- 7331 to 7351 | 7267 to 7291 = 36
